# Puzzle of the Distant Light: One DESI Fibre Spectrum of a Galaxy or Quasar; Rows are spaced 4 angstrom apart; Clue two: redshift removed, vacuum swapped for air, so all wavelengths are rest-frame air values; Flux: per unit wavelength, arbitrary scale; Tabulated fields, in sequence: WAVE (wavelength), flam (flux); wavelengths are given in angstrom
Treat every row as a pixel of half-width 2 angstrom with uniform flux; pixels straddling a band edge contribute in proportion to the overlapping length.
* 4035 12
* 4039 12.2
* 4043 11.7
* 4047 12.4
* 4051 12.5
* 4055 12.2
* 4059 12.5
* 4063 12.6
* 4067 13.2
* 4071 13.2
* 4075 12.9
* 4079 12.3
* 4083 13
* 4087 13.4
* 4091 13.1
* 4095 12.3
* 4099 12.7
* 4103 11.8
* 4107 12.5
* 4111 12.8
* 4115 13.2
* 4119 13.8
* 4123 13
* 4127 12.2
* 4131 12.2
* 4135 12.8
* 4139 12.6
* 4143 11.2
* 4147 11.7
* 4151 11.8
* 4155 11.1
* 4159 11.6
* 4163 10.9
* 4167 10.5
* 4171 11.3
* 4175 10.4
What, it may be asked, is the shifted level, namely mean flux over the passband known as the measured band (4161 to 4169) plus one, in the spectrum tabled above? 11.7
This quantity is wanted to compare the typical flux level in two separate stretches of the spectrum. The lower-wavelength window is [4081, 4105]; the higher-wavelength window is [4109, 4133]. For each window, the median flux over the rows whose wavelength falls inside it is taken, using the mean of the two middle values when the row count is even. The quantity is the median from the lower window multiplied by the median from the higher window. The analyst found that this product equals 166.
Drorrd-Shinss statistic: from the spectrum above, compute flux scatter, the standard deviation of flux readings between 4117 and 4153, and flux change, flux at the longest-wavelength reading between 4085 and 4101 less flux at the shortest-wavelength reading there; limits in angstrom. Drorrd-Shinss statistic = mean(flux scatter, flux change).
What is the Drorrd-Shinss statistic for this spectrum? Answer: 0.0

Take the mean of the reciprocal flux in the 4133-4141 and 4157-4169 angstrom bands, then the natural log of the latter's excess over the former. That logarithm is -4.40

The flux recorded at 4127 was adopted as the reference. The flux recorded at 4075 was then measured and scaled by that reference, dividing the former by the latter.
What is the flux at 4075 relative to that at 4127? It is 1.06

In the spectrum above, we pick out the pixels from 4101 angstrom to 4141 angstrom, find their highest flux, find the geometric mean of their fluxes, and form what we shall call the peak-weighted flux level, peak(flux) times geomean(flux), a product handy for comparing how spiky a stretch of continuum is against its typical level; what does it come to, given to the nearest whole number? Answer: 175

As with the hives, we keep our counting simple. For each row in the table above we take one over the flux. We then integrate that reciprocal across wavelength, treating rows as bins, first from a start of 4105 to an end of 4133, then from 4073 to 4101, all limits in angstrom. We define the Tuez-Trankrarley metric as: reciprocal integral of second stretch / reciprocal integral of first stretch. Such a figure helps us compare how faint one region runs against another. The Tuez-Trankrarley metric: 1.00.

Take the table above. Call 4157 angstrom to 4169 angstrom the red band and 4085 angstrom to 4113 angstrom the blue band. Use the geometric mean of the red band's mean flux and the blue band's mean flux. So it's 11.8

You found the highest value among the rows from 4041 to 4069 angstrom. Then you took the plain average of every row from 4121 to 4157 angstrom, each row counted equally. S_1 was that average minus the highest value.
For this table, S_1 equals -1.1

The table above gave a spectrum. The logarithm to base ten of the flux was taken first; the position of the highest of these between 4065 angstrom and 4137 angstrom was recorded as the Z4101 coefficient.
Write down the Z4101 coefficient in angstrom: 4119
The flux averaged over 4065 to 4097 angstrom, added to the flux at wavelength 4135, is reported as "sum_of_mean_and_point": 25.7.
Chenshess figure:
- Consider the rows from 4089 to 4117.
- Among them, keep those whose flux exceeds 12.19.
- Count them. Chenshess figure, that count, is 6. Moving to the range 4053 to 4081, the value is 7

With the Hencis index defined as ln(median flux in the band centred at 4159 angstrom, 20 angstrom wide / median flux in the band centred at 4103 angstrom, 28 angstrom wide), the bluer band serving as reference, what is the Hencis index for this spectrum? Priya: -0.13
